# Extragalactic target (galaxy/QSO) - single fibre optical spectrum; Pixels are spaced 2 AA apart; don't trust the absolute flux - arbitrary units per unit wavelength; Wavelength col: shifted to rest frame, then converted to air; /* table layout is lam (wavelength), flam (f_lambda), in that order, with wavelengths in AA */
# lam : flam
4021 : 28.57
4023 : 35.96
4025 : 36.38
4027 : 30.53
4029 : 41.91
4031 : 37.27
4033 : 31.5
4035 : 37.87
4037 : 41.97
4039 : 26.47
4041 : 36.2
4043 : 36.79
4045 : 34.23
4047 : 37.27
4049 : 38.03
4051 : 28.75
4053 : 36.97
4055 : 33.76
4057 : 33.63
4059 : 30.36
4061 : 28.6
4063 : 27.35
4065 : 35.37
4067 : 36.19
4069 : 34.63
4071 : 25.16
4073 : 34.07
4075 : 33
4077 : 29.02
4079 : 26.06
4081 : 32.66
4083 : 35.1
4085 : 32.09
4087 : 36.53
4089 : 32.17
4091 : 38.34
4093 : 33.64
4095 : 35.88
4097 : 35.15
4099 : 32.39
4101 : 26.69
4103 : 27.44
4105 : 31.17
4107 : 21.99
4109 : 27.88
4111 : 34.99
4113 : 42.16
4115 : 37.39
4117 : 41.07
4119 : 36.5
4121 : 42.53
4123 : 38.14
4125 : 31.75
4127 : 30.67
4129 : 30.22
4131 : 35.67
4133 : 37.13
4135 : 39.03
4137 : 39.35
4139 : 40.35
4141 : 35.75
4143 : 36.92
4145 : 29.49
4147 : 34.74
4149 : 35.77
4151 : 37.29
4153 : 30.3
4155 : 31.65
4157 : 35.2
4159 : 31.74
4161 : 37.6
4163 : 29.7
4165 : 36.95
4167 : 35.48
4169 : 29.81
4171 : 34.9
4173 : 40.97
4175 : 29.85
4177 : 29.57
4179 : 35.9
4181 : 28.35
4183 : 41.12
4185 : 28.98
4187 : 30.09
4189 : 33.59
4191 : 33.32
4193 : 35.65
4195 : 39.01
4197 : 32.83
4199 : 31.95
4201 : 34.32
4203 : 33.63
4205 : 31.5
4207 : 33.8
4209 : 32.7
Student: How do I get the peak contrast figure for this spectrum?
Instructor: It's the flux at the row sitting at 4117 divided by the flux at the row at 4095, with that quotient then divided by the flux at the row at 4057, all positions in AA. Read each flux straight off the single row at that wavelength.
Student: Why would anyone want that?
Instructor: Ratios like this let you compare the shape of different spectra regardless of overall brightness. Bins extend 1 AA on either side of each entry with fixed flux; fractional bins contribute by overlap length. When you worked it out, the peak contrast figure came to 0.034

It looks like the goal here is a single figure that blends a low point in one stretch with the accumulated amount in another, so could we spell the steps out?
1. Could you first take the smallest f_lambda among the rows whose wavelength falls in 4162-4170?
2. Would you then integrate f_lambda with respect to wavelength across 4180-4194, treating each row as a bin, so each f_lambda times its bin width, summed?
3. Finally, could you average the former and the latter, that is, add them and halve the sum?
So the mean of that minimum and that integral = 246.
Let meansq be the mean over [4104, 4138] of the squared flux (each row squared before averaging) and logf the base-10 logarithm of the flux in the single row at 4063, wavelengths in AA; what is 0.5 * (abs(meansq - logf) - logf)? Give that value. 631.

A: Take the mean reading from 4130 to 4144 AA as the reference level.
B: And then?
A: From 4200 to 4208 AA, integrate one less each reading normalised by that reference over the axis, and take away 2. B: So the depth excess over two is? -1.1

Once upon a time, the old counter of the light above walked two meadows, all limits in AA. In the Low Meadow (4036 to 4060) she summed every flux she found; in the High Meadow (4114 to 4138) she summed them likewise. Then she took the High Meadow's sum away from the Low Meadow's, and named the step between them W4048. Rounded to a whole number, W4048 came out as -25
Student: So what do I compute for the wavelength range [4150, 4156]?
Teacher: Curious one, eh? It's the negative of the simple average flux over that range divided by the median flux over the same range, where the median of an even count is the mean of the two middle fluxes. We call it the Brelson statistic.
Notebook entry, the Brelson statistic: -1.05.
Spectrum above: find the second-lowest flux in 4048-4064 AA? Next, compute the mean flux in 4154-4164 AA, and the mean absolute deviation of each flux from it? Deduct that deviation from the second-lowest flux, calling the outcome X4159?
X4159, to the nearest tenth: 26.0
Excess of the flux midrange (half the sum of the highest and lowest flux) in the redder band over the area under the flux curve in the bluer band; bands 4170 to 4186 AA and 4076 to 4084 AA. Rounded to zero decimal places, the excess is -211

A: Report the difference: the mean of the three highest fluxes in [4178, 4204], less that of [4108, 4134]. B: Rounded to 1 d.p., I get -3.2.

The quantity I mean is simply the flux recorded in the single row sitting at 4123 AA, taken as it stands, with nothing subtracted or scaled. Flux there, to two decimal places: 38.14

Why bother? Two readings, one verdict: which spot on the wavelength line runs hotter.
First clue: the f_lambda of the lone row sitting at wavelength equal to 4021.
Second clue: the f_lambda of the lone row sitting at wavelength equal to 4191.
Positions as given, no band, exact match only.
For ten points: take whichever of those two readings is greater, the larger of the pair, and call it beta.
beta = 33.3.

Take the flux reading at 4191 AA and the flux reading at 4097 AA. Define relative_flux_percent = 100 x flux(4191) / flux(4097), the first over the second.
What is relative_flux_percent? 95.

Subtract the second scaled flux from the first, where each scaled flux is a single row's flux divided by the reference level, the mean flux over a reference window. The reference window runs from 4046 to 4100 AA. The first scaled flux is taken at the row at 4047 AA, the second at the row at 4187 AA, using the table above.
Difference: 0.2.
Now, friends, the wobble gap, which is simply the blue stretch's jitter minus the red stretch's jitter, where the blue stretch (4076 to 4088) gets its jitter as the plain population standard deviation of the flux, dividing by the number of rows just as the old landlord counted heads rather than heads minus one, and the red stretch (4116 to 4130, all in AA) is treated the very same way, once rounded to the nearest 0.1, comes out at -1.1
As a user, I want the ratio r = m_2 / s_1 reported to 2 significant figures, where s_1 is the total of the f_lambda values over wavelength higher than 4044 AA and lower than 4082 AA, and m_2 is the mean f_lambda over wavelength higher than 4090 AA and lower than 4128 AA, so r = 0.055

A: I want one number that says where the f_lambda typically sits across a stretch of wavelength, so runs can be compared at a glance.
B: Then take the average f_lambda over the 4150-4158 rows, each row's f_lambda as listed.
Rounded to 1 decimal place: 33.6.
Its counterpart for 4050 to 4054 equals 32.9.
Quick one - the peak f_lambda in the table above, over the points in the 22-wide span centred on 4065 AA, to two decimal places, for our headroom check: 36.19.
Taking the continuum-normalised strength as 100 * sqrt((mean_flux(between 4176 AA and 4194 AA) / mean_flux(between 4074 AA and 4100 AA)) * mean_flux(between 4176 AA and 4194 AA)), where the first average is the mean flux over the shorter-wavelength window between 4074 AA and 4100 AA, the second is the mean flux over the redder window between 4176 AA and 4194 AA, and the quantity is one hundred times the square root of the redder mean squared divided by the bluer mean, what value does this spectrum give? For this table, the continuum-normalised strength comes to 572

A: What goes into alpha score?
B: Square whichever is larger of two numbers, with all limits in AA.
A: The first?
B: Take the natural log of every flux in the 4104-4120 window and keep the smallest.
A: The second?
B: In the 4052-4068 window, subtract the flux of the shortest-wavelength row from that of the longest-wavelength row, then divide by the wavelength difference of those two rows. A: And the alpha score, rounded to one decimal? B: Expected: 9.6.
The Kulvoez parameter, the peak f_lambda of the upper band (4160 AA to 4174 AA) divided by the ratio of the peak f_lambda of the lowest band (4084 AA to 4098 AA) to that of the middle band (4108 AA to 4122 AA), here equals 45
